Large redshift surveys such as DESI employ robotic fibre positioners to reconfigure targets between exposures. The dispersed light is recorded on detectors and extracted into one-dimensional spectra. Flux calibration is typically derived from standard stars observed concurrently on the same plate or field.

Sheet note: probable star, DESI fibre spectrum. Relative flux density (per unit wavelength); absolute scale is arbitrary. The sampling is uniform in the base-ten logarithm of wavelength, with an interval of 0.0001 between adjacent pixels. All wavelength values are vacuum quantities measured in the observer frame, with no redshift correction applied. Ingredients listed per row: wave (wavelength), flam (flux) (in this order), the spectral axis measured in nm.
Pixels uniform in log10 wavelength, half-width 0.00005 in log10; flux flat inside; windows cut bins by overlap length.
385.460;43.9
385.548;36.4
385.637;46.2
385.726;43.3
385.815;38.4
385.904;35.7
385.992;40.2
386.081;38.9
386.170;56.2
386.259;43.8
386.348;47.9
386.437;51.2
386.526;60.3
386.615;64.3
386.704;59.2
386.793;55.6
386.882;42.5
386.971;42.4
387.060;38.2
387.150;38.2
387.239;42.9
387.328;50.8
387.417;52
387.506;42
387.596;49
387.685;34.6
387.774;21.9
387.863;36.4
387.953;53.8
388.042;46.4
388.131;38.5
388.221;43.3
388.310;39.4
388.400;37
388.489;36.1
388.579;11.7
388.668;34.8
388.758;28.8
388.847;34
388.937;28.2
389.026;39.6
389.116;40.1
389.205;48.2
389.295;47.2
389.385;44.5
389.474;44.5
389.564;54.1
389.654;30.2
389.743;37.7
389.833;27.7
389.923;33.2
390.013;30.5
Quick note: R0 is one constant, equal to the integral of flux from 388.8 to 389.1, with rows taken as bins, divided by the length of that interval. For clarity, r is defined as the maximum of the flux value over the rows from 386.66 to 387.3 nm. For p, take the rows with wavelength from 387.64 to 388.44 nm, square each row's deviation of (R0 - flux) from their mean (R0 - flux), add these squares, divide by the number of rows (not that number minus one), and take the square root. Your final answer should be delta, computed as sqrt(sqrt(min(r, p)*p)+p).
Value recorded 4.1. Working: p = 8.3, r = 59.2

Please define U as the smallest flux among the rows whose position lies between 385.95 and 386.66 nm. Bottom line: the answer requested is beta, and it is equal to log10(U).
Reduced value 1.59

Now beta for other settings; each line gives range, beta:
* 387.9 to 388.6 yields 1.07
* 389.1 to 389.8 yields 1.48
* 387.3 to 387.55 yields 1.62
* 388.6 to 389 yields 1.45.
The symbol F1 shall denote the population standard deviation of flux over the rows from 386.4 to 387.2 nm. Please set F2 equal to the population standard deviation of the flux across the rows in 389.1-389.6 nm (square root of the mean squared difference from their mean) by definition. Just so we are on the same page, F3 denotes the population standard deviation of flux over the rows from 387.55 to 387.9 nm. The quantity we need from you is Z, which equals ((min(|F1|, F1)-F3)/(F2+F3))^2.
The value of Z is 0.00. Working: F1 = 9.5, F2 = 4.3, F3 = 10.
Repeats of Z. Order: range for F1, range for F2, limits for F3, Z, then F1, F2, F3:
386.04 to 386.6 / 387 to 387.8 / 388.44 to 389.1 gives 0.01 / 7.2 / 8.9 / 9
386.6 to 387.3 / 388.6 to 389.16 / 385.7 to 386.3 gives 0.09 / 9.5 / 4.6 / 6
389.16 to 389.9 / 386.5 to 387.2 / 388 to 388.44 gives 0.14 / 8.6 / 10.1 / 3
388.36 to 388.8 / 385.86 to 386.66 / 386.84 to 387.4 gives 0.15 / 9.4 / 9.4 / 4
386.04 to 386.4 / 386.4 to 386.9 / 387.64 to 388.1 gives 0.06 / 6.3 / 7.1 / 11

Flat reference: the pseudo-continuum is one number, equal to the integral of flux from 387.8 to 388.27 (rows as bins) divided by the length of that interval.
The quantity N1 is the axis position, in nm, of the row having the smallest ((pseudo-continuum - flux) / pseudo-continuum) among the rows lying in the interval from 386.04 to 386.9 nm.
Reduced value 386.615 nm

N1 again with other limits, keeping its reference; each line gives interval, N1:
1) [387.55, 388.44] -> 387.953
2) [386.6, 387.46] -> 386.615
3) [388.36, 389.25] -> 389.205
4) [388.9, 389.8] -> 389.564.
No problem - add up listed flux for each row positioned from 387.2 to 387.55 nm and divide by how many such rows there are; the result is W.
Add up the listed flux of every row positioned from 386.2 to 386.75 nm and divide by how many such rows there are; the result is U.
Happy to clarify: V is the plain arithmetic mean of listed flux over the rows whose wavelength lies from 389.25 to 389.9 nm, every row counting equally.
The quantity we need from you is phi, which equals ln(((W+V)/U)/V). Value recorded -3.23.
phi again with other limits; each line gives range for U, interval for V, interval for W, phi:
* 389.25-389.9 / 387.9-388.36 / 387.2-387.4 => -2.99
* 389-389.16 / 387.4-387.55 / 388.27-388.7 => -3.17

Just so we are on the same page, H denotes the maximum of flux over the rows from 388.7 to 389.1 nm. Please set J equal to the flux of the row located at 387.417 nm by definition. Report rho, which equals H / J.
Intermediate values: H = 39.6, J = 52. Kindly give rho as 0.8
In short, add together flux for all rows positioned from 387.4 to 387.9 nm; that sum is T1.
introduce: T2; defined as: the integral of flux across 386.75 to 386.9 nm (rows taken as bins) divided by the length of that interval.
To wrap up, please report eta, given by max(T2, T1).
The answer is 236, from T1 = 236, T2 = 50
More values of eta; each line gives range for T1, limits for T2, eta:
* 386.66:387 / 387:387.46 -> 200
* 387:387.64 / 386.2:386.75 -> 313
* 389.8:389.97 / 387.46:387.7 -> 61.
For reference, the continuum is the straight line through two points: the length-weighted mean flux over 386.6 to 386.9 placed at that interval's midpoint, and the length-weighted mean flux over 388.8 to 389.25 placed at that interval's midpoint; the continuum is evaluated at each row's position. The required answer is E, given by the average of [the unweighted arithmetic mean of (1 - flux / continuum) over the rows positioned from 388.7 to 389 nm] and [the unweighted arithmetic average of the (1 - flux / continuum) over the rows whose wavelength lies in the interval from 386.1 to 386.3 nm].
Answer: 0.20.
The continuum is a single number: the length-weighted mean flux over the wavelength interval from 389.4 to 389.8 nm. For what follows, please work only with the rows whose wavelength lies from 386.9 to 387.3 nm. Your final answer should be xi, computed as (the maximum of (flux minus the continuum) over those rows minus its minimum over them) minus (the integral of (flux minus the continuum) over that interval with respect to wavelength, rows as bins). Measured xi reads 5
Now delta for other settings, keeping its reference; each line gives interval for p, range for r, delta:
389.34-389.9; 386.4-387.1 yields 4.3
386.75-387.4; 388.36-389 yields 3.5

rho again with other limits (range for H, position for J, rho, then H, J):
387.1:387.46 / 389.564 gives 1.0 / 52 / 54.1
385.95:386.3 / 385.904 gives 1.6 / 56.2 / 35.7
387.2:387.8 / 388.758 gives 1.8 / 52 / 28.8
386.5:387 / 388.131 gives 1.7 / 64.3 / 38.5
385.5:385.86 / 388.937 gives 1.6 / 46.2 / 28.2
